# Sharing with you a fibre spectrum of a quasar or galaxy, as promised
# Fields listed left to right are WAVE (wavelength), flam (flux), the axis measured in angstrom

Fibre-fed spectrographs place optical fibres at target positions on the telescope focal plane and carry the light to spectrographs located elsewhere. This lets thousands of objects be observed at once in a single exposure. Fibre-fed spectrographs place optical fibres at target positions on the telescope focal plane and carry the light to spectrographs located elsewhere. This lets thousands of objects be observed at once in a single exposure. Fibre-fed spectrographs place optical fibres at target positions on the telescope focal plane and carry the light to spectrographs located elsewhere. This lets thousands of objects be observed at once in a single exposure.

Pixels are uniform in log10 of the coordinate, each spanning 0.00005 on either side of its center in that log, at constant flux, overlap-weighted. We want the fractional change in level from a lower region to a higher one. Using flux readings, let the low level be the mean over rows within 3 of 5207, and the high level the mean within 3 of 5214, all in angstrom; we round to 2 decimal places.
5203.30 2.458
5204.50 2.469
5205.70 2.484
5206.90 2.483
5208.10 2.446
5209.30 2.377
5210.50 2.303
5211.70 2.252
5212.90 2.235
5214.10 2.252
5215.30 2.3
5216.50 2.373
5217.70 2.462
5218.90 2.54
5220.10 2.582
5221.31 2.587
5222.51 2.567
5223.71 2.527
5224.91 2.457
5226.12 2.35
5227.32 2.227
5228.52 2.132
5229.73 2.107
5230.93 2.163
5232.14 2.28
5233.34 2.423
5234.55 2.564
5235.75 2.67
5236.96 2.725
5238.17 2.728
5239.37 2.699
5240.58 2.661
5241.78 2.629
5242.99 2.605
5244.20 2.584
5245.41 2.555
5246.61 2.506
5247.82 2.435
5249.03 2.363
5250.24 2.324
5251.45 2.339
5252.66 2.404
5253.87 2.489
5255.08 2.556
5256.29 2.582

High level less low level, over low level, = -0.07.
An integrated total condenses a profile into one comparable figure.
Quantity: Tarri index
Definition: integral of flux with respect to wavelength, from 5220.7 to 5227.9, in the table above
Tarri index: 18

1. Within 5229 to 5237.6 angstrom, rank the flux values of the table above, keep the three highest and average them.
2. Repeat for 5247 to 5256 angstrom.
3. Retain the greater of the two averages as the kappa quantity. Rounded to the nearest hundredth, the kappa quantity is 2.65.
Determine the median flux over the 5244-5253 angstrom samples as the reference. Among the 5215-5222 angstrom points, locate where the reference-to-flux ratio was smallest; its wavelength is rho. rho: 5221.31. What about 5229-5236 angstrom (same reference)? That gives 5235.75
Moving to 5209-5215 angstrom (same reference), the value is 5209.30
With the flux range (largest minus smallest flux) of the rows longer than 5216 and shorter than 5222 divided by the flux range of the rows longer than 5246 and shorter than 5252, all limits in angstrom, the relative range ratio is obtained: 1.2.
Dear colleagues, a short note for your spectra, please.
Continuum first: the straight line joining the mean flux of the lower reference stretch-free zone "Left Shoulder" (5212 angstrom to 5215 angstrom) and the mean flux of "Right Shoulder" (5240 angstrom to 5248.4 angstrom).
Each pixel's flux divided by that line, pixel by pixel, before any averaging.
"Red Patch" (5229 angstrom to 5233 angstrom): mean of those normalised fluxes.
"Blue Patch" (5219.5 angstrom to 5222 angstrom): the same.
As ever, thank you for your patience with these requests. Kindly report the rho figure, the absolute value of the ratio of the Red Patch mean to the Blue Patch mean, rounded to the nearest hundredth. 0.81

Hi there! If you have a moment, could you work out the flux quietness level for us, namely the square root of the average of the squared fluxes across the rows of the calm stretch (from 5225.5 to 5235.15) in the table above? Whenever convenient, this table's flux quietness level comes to 2.29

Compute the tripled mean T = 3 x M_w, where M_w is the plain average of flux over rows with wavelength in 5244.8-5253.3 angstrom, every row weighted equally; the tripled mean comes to 7.25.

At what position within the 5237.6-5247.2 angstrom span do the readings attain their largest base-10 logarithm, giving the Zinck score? 5238.17 angstrom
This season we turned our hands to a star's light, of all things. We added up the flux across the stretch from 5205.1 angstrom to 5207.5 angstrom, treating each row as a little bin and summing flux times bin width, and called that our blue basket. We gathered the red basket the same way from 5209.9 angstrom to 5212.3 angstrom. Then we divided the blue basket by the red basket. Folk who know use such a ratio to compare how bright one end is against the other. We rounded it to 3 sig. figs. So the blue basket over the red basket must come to 1.09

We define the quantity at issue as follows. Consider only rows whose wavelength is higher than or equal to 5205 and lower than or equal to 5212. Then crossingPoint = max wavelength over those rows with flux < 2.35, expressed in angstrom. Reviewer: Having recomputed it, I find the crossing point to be 5211.70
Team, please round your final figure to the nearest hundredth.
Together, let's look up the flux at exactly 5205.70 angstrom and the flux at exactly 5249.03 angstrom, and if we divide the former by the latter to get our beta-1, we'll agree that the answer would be 1.05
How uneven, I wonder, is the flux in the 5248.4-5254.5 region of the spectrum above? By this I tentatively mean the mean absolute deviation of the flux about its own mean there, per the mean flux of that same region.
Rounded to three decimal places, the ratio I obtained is 0.021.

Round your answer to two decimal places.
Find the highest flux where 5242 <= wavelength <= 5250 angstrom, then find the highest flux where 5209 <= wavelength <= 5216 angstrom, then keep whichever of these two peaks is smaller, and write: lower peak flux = 2.38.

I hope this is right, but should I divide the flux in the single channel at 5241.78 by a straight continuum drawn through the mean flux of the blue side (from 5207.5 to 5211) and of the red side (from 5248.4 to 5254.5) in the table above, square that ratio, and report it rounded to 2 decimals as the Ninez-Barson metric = 1.22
